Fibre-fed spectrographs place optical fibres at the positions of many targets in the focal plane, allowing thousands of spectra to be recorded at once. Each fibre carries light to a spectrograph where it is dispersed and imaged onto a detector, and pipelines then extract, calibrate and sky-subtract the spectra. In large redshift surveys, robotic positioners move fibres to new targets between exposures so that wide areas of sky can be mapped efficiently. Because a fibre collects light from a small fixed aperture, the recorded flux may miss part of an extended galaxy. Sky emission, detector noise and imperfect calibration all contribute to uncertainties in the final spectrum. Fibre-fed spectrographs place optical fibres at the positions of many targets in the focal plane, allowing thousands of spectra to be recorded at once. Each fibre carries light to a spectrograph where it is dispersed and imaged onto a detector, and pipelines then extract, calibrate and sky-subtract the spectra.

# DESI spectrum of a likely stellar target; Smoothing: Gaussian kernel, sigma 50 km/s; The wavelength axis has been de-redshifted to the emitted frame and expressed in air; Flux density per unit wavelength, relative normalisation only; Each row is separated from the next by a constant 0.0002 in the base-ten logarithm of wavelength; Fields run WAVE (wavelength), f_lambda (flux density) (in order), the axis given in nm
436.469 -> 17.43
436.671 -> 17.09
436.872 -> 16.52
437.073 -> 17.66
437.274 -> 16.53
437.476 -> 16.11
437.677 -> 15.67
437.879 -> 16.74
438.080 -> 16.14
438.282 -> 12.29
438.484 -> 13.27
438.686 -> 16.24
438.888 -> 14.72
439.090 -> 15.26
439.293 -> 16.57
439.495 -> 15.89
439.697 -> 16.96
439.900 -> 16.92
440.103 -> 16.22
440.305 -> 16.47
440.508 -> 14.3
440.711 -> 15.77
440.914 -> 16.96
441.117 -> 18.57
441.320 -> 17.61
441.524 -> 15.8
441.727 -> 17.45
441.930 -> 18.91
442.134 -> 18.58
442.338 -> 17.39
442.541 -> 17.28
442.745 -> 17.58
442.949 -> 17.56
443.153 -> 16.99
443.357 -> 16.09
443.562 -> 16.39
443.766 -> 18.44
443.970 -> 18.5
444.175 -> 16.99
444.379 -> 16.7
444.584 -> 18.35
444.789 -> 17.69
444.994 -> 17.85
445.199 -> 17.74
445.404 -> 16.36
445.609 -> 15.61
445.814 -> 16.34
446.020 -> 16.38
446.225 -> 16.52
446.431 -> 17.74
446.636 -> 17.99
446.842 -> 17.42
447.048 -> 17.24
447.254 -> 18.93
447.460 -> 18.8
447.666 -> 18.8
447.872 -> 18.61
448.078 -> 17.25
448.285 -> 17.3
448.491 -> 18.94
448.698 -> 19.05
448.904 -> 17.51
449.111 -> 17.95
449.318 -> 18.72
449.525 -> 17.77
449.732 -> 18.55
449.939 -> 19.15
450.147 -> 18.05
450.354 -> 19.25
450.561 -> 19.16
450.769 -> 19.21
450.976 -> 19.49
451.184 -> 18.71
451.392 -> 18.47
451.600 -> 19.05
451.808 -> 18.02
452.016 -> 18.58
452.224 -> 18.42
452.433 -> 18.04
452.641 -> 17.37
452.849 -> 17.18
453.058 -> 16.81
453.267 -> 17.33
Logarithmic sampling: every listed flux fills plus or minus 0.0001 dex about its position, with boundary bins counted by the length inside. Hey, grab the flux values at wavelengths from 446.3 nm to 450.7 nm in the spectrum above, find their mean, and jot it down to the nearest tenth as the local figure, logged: 18.3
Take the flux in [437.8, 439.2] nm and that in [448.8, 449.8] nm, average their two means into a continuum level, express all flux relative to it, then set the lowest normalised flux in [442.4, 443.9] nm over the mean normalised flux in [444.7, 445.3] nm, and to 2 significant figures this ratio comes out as 0.91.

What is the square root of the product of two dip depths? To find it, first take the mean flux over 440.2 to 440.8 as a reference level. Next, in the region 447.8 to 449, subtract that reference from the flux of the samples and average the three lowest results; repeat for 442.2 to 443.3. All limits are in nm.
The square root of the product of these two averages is 1.8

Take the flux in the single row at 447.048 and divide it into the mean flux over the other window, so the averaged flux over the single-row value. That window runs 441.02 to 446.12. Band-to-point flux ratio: 1.00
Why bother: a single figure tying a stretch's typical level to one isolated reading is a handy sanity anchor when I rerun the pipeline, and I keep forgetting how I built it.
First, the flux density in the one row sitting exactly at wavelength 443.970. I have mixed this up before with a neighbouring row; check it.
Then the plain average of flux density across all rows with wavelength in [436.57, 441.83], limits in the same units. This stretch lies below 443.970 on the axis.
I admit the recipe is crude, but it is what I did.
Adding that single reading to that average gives 34.6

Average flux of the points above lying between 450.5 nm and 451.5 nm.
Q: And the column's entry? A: 19.0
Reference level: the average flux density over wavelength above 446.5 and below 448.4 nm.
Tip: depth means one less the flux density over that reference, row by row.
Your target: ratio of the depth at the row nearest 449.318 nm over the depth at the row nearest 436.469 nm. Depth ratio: -1.1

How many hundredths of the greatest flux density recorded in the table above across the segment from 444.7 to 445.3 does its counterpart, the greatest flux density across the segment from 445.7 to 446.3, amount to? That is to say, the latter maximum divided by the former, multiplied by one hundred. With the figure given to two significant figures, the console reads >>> 93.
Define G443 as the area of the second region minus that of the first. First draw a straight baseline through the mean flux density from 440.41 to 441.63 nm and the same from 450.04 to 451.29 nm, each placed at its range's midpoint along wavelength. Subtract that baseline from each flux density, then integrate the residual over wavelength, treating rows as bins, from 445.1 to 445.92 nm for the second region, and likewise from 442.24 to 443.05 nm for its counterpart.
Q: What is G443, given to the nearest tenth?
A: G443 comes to -1.4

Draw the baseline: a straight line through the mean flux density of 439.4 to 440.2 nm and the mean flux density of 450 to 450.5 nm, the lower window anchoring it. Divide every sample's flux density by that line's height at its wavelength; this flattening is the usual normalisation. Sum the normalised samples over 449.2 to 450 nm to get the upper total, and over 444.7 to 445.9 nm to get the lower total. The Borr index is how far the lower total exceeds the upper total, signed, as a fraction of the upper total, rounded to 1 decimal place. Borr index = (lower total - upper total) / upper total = 0.4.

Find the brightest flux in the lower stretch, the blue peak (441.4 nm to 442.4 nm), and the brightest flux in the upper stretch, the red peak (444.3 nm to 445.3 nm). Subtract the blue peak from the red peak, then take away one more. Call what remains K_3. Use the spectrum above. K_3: -1.6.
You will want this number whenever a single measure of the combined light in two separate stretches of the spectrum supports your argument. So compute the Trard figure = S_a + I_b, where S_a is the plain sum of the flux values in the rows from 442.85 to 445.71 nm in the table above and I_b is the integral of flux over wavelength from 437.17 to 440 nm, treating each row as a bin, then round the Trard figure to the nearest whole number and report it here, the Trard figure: 286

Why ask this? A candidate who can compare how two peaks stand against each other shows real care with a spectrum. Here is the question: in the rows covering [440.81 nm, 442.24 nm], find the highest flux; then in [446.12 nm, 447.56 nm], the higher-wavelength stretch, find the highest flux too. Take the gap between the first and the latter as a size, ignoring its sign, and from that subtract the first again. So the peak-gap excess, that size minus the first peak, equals -18.9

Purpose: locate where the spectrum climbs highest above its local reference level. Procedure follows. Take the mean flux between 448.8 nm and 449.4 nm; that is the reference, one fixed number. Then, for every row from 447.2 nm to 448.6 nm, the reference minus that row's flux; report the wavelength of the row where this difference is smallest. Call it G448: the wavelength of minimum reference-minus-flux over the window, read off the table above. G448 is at 448.491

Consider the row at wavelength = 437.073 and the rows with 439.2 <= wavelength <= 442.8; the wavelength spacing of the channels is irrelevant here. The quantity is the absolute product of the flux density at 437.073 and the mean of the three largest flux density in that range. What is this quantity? 330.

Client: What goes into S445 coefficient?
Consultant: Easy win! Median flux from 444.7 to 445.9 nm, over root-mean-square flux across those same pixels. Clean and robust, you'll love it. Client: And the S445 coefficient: 1.00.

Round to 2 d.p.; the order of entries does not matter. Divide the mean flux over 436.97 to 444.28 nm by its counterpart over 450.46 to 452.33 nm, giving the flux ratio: 0.88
